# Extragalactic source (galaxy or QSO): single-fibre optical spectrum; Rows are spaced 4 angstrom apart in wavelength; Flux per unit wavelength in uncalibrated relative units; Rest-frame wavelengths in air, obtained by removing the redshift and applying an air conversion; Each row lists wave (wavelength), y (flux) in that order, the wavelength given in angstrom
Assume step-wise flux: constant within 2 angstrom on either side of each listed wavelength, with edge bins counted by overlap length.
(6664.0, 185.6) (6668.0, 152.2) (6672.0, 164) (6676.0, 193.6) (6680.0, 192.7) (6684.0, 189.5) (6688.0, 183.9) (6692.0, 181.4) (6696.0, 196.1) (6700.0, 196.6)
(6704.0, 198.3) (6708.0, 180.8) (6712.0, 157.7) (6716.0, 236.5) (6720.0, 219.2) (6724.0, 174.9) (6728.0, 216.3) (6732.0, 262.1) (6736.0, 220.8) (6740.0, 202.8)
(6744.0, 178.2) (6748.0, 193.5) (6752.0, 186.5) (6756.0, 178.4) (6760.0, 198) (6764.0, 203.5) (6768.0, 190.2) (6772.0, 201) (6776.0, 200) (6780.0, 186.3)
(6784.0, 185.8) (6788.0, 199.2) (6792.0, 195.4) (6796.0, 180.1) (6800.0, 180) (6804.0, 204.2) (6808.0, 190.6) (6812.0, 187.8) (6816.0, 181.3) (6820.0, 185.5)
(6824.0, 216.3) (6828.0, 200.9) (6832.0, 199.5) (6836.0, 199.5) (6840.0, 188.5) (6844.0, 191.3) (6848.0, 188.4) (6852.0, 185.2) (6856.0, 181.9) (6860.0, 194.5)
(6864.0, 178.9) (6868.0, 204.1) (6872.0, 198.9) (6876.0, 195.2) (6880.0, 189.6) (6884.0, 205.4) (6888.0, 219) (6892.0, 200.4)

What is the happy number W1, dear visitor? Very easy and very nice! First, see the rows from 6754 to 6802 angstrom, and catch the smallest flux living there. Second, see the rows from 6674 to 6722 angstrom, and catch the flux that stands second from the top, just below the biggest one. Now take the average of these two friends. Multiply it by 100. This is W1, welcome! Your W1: 19880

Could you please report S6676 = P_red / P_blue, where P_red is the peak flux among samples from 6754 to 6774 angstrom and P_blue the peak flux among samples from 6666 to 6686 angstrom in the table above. 1.05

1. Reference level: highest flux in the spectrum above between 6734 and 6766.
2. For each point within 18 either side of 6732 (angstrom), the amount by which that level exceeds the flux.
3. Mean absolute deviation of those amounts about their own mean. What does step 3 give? 22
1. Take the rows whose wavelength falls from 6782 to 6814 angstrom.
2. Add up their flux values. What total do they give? 1523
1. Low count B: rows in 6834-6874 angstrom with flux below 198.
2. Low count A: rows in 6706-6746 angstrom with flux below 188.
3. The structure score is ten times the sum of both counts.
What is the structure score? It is 110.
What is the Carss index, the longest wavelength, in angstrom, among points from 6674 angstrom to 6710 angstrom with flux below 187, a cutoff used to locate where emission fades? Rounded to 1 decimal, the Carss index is 6708.0 angstrom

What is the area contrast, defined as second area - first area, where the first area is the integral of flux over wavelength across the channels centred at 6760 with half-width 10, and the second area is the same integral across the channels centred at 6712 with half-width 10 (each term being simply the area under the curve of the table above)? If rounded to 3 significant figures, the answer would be 144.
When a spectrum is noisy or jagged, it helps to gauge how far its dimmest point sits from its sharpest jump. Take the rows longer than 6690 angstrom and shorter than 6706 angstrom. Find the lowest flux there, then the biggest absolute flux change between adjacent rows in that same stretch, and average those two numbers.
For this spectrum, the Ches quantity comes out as 98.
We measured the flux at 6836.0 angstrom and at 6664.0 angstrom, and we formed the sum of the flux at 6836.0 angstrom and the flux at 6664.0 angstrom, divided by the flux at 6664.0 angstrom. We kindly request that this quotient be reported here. 2.07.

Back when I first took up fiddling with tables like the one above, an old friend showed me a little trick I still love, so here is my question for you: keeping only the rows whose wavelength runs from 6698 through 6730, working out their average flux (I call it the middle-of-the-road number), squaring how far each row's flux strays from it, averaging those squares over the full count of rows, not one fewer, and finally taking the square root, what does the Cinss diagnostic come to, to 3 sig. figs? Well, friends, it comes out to 24.3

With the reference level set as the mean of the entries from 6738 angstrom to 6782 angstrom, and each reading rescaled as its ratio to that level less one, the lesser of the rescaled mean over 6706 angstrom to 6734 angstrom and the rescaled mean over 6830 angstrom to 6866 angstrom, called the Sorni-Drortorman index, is -0.015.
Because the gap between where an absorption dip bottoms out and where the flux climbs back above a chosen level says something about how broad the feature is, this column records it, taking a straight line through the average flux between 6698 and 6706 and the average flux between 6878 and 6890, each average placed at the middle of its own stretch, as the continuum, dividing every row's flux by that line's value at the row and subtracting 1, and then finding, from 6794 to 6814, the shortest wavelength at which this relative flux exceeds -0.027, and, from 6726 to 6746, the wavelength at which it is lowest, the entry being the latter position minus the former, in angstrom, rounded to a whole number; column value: -60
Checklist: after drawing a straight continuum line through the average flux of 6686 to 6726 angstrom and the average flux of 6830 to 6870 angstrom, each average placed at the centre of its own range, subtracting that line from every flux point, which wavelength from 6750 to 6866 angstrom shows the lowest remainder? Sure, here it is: 6756.0 angstrom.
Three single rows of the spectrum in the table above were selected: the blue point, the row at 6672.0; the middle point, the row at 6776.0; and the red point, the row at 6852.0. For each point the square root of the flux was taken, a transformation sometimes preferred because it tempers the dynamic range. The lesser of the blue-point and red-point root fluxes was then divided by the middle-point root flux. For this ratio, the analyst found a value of 0.91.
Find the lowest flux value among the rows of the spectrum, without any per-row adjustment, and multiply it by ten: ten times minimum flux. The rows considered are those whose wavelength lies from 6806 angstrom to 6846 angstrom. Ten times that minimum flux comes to 1813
